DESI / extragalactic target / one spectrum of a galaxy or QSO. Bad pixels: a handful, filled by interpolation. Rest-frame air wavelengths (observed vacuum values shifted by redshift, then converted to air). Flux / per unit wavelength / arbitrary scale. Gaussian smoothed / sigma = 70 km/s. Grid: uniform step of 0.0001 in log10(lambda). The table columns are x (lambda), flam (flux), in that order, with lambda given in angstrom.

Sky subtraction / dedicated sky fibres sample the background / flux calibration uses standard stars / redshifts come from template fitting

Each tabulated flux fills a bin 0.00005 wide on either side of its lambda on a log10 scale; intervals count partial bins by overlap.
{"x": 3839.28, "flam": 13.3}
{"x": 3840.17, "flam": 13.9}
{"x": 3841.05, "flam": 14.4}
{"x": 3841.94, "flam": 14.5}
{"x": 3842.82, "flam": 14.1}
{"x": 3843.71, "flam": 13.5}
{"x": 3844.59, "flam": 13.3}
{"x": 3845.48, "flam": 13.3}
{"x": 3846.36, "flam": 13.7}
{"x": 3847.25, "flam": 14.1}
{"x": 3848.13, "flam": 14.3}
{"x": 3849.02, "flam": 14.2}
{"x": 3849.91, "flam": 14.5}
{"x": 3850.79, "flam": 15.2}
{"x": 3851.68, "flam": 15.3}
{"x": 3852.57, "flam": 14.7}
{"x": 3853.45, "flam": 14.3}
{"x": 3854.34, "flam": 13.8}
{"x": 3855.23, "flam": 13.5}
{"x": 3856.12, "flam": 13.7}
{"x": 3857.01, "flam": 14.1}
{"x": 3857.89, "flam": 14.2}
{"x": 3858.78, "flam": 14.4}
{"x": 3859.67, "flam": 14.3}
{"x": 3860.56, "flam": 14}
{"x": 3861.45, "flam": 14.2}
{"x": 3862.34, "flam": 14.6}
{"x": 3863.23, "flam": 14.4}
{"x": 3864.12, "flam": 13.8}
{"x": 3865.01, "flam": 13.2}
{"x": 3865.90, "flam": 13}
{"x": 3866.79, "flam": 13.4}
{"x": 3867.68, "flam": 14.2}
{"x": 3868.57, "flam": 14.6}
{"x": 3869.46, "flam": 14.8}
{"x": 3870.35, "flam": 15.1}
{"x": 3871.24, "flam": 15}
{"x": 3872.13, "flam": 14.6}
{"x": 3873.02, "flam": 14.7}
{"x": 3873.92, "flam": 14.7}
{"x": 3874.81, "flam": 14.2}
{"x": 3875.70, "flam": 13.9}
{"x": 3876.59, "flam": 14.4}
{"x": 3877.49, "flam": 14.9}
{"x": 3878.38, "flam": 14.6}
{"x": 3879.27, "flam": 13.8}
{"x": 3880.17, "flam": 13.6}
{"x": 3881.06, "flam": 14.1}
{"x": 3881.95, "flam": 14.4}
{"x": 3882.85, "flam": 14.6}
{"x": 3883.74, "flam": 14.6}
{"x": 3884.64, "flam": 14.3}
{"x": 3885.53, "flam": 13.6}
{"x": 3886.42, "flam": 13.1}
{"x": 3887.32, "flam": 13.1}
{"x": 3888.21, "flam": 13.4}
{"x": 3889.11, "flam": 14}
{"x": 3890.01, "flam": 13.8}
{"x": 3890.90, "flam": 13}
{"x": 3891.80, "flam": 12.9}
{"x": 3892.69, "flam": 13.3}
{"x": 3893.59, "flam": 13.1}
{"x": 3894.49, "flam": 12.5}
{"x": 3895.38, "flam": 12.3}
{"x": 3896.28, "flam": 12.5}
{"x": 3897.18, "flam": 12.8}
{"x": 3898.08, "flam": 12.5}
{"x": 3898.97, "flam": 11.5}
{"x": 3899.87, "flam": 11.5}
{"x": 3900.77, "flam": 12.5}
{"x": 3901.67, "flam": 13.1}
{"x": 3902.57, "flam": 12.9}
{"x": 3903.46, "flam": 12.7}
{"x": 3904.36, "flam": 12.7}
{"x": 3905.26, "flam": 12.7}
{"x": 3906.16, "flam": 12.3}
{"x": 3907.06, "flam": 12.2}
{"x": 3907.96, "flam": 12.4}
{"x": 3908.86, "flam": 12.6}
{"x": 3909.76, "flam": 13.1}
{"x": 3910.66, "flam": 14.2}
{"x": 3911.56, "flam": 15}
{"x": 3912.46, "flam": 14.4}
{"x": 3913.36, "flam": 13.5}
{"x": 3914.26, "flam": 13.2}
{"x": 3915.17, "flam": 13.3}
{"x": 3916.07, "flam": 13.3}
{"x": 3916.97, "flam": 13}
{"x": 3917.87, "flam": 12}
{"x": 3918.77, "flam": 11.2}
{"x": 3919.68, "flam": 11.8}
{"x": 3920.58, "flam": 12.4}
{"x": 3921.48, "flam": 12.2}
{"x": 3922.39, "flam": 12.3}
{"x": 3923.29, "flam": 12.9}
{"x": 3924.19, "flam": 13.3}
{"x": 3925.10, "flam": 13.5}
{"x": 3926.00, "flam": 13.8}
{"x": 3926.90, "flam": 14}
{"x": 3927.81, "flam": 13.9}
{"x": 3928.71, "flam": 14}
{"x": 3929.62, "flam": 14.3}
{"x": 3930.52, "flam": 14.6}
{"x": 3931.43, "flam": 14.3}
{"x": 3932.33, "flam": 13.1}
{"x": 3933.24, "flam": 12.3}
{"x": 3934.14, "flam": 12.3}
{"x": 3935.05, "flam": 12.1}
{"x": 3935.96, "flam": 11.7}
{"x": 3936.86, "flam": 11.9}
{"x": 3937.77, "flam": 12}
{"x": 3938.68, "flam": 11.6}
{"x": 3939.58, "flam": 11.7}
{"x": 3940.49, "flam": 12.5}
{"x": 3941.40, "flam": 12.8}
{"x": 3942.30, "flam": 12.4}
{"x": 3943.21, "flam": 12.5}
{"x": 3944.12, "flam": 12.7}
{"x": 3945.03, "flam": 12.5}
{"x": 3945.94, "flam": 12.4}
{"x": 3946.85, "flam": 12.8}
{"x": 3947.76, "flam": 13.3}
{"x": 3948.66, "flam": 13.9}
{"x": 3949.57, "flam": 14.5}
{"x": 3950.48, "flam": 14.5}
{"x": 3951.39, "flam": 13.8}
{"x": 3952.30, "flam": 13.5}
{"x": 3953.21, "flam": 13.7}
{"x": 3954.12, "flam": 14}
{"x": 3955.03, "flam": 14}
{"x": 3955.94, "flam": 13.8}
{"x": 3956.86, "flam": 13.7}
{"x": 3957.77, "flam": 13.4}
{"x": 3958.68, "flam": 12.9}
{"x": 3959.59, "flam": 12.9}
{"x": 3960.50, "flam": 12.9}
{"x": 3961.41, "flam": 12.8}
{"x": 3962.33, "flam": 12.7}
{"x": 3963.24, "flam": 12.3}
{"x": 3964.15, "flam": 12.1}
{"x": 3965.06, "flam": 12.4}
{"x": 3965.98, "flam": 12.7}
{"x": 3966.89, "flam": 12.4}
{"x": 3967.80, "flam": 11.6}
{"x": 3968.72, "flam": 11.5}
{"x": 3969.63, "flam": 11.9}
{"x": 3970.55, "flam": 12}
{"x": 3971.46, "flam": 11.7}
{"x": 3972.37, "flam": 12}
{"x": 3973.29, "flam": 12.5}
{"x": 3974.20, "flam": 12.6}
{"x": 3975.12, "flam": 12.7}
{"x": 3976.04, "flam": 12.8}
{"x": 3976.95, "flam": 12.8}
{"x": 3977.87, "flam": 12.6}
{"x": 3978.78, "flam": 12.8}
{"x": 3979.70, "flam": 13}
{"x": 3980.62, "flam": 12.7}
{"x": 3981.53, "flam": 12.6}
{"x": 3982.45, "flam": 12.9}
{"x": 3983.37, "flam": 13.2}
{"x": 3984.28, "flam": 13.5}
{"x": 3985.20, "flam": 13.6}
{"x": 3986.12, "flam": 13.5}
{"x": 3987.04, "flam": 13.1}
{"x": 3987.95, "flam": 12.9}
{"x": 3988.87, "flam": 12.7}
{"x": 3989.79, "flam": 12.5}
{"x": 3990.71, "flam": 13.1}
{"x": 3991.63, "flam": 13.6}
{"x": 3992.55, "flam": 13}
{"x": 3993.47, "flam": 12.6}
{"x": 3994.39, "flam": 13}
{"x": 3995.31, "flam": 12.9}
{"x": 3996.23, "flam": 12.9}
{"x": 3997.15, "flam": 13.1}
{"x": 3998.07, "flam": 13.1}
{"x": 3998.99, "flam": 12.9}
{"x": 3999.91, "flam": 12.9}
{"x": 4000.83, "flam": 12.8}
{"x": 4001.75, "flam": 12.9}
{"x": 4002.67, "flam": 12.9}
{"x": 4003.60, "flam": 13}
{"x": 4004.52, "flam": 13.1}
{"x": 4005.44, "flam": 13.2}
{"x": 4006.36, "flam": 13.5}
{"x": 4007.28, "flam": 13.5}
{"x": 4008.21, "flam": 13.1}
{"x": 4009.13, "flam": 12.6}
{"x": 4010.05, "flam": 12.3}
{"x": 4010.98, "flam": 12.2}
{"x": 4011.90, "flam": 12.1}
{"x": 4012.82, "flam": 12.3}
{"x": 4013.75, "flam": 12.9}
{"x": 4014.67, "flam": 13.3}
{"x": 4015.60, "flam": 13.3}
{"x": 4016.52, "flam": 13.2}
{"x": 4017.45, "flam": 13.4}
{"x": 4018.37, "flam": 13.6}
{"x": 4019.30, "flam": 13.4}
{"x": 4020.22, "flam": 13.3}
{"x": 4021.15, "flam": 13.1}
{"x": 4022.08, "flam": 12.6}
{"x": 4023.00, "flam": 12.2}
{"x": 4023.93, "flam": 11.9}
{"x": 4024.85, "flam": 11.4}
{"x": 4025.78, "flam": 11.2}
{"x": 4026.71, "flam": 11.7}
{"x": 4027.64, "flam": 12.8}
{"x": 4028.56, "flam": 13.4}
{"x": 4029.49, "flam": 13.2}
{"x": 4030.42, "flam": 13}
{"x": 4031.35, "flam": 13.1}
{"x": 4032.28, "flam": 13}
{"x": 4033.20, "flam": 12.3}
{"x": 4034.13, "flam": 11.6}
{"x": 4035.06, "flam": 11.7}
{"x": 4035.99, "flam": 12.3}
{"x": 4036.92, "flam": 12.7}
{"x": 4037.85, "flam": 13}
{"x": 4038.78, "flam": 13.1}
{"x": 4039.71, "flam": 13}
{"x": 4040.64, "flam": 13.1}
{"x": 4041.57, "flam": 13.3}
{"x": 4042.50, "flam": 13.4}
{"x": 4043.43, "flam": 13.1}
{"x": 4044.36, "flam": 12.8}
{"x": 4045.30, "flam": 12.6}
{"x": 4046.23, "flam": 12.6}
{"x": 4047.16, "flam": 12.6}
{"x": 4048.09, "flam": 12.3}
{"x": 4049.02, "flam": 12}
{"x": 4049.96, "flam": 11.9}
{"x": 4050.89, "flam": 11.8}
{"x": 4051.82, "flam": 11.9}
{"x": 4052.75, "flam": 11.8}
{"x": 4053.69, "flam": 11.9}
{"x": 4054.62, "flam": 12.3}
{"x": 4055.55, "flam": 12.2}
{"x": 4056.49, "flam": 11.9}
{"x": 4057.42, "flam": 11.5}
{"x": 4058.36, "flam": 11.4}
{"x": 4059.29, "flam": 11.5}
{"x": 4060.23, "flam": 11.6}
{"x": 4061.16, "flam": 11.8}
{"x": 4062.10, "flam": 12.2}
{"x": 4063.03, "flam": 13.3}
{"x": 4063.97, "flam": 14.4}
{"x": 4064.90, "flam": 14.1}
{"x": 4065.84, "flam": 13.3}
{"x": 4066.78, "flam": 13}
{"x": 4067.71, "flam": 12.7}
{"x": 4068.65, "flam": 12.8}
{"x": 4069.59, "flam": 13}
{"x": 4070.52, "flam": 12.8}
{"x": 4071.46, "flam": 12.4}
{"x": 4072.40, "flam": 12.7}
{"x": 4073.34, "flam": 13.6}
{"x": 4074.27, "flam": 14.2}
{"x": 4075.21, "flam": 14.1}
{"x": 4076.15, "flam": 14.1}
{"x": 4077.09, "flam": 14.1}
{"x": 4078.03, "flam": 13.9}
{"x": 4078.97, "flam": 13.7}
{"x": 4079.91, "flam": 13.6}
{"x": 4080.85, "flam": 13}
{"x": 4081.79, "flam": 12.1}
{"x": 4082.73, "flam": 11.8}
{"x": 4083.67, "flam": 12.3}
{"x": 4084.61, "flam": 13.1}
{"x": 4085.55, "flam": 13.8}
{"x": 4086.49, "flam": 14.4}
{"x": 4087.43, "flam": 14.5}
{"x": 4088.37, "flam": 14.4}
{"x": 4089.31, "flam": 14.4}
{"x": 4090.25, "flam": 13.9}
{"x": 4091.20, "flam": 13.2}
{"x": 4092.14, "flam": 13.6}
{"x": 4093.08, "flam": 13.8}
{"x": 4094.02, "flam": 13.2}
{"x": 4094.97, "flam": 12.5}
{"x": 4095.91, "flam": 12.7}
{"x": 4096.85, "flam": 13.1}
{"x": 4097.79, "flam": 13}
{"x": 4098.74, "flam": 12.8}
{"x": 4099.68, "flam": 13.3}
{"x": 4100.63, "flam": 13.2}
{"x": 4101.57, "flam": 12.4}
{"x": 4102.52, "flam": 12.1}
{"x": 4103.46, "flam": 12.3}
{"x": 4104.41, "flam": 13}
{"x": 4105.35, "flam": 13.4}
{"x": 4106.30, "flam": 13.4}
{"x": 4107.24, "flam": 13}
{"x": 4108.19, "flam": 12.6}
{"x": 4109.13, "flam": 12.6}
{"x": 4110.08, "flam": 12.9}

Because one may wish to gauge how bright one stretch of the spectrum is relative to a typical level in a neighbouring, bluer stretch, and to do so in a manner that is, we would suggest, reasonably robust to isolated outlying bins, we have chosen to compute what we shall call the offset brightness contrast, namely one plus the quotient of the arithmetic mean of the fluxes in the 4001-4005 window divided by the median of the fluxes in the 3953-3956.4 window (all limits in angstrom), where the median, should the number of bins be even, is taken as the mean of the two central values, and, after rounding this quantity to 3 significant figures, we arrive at 1.93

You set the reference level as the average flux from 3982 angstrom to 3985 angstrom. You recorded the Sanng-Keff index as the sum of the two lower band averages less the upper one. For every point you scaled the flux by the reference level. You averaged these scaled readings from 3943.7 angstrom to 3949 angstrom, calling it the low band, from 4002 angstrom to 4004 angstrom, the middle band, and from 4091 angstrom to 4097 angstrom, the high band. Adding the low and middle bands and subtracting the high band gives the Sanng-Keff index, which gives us 0.96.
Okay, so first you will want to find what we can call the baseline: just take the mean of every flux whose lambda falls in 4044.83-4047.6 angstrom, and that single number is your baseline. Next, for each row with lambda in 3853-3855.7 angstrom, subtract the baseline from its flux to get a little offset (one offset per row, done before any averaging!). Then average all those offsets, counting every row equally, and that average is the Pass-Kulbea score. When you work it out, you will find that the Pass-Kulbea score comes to 1.3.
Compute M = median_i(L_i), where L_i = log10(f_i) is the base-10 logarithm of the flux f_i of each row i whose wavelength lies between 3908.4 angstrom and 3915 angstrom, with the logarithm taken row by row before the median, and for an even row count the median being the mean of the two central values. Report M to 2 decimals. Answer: 1.13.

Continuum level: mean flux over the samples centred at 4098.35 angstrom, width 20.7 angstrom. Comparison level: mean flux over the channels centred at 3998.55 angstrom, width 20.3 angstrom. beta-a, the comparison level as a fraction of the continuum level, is 0.99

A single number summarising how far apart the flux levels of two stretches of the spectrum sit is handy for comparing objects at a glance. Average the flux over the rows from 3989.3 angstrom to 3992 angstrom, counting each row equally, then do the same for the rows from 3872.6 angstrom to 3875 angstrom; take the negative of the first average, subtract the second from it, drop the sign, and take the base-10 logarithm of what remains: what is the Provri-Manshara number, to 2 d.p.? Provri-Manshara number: 1.44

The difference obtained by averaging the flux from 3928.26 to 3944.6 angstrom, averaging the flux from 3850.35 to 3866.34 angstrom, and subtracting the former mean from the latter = 1.4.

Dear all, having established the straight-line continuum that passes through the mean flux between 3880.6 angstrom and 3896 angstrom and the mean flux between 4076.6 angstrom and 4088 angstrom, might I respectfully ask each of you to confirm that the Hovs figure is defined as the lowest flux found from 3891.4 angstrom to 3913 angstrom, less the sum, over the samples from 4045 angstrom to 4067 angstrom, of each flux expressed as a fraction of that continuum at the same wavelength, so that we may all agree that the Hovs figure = -10.6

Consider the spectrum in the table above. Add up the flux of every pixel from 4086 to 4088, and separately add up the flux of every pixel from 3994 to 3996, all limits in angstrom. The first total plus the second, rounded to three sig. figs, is 54.8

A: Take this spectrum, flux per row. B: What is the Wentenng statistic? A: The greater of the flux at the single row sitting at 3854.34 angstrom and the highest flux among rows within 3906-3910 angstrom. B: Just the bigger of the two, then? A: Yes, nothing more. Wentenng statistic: 13.8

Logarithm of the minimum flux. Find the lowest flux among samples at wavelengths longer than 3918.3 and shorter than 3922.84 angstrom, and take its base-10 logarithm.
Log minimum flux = 1.049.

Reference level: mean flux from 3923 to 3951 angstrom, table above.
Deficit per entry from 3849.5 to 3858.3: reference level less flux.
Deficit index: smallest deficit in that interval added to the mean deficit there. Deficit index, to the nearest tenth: -3.6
